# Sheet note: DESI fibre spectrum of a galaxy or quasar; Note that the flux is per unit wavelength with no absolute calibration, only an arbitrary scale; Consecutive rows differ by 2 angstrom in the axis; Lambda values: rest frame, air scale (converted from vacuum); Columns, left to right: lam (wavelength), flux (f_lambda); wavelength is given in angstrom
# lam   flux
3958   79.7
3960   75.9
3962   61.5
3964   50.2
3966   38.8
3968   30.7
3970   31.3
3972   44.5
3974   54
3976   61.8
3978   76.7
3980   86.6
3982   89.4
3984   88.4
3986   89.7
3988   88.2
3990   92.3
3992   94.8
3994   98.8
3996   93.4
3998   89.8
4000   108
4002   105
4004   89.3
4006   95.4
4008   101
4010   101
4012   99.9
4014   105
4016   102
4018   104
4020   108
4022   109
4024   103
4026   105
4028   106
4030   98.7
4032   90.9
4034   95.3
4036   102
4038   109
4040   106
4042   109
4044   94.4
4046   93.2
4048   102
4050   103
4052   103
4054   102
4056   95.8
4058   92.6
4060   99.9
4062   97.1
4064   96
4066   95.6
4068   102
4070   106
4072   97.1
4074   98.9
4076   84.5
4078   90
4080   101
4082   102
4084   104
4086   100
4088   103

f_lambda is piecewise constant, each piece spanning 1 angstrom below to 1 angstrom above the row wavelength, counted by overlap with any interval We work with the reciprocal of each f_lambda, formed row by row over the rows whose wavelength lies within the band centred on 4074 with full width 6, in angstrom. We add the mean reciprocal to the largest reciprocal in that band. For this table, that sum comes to 0.0226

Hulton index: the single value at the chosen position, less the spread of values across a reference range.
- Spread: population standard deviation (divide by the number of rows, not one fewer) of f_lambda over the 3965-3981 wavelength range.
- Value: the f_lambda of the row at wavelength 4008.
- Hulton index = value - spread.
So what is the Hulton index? 82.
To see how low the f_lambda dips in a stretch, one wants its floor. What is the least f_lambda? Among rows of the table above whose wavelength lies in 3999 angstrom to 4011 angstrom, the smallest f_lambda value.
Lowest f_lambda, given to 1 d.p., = 89.3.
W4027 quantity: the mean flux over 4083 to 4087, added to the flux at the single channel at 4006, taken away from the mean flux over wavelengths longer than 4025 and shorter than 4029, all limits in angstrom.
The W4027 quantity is -92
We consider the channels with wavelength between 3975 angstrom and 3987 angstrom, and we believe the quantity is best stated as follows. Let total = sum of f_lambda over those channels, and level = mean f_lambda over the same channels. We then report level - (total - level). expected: -328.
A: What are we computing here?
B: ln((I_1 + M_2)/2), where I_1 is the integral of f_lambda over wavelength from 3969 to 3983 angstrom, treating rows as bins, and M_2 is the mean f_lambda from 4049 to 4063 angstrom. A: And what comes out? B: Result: 6.20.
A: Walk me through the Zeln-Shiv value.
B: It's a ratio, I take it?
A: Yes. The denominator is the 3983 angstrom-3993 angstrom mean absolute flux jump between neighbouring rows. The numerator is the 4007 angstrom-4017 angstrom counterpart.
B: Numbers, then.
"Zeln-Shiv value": 1.0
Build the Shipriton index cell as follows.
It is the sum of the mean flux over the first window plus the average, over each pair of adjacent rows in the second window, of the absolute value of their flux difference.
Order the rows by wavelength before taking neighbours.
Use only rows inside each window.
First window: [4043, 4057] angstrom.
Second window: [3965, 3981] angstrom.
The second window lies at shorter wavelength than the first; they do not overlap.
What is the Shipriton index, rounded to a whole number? 108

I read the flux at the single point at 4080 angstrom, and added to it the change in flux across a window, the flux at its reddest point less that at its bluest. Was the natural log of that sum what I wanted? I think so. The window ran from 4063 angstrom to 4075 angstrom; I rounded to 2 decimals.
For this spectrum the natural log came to 4.64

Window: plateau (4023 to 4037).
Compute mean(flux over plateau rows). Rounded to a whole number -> 100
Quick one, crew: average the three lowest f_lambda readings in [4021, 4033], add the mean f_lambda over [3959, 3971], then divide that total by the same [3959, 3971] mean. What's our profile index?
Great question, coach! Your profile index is 3.0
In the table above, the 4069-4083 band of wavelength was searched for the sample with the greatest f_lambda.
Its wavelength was 4070 angstrom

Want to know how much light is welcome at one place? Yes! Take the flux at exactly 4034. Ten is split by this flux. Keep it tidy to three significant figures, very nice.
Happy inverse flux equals 0.105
